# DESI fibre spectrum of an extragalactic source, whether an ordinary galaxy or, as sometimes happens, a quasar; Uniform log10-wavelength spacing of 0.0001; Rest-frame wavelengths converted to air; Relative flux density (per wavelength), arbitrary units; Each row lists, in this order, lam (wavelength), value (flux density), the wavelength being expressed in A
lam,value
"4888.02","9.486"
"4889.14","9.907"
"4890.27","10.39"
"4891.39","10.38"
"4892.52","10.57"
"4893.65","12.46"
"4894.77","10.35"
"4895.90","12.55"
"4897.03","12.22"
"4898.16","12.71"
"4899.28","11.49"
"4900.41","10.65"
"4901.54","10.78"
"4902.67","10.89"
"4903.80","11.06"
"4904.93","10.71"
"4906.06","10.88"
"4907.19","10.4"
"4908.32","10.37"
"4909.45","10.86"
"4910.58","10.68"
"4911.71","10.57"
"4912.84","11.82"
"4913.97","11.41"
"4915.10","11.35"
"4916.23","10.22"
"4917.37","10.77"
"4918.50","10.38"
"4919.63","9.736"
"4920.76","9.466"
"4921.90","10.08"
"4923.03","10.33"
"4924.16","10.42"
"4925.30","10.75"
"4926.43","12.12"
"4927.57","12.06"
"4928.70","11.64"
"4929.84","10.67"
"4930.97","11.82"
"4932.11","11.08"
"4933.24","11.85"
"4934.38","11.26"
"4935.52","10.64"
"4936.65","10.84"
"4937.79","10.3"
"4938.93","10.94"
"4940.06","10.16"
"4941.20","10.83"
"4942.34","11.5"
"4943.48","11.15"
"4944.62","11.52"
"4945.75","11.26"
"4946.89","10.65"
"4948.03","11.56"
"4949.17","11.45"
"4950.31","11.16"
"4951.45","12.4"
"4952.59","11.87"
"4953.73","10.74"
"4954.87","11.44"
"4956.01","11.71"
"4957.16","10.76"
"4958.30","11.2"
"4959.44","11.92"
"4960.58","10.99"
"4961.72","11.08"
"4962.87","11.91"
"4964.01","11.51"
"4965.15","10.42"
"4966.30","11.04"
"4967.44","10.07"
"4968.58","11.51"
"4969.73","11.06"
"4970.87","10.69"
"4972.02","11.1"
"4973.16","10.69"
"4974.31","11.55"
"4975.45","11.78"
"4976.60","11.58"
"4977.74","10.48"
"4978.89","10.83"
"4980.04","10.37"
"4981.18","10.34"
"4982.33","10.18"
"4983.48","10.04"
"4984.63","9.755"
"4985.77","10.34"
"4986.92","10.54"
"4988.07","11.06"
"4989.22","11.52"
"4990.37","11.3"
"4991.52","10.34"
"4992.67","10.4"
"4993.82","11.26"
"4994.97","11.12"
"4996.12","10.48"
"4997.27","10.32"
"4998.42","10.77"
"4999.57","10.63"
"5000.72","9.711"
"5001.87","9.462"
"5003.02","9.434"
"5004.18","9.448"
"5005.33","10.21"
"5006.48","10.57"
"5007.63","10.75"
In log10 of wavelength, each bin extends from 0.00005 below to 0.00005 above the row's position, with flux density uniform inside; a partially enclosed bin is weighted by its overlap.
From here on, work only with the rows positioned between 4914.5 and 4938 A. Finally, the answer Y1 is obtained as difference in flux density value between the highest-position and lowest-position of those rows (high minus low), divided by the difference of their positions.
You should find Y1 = -0.046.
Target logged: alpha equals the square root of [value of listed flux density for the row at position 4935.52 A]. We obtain 3.26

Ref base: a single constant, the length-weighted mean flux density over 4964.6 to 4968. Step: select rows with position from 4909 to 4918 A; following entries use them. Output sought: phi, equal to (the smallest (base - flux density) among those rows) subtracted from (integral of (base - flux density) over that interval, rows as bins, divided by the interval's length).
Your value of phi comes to 0.9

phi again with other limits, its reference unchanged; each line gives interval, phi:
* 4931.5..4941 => 1.0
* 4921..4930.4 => 1.2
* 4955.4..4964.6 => 0.5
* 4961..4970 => 0.8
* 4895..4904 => 1.2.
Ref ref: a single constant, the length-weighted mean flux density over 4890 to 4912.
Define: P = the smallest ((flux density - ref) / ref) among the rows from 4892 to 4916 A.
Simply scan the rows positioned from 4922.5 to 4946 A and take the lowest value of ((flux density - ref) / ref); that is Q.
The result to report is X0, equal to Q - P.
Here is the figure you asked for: -0.02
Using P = -0.065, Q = -0.082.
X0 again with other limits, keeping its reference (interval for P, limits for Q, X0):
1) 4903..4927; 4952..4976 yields 0.05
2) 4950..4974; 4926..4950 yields 0.01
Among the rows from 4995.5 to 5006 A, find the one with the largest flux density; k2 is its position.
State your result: 4998.42 A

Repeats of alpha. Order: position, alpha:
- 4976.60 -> 3.40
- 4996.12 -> 3.24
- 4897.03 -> 3.50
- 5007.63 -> 3.28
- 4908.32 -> 3.22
